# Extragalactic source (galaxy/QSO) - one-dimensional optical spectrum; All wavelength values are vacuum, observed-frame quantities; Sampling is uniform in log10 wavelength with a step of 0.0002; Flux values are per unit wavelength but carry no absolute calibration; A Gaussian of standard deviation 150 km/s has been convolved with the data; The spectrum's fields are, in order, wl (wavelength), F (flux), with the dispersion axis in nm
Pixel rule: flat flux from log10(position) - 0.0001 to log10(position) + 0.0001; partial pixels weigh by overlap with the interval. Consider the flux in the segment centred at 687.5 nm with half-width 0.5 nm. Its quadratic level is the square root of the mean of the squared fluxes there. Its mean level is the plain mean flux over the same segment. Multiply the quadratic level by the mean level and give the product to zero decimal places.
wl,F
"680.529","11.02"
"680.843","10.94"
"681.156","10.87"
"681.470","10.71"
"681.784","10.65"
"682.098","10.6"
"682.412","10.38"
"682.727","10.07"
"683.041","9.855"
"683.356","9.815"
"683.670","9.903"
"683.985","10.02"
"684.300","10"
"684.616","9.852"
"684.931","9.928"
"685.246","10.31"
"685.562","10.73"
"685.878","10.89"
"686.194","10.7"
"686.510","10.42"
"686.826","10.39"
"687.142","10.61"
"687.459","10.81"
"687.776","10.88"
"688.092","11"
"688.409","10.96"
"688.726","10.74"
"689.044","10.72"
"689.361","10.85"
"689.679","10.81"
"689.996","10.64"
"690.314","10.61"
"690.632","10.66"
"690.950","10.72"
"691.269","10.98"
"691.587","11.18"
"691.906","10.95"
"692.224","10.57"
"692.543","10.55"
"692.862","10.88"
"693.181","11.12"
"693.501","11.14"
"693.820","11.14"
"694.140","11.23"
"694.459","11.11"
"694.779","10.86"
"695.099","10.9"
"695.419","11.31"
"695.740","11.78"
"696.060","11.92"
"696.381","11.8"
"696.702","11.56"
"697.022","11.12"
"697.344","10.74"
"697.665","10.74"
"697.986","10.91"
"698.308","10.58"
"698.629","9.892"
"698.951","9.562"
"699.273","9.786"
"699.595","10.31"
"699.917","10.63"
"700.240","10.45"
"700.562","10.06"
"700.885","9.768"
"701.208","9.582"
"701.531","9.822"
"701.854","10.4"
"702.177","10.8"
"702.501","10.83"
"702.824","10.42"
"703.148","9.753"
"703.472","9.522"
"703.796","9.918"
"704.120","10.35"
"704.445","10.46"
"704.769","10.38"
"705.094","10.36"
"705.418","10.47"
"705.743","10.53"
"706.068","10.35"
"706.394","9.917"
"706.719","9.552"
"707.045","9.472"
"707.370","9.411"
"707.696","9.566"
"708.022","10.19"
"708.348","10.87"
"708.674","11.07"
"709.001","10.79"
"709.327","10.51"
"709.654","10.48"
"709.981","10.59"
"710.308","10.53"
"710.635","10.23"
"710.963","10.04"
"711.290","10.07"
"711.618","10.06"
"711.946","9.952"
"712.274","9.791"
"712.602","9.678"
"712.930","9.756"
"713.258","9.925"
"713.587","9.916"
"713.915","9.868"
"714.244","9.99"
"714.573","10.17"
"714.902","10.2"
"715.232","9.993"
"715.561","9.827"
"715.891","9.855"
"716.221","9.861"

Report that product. 116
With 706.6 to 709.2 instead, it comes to 103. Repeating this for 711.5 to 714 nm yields 97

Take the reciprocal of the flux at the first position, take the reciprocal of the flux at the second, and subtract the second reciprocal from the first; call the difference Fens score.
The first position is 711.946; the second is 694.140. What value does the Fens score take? 0.011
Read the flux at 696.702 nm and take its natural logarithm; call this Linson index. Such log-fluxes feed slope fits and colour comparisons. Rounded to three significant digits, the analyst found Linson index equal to 2.45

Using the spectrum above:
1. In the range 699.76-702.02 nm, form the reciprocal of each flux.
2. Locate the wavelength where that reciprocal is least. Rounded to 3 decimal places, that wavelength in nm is 699.917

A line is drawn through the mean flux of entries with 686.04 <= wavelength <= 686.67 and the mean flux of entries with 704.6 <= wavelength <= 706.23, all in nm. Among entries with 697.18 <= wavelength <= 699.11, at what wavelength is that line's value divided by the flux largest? 698.951 nm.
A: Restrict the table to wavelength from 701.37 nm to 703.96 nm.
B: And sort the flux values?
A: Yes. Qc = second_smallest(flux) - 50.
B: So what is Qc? -40.2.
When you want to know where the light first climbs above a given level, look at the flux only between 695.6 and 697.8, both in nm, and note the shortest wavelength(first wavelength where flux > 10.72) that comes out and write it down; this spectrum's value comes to 695.740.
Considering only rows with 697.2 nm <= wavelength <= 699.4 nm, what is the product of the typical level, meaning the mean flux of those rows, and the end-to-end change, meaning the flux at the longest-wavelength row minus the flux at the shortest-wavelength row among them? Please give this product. -10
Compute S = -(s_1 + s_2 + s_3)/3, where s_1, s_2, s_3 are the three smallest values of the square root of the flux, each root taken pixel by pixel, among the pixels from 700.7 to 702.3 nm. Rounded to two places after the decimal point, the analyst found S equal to -3.12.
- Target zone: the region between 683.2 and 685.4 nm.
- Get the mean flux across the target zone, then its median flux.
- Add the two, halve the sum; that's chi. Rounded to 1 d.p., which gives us 10.0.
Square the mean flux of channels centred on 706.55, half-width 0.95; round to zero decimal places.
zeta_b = 97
